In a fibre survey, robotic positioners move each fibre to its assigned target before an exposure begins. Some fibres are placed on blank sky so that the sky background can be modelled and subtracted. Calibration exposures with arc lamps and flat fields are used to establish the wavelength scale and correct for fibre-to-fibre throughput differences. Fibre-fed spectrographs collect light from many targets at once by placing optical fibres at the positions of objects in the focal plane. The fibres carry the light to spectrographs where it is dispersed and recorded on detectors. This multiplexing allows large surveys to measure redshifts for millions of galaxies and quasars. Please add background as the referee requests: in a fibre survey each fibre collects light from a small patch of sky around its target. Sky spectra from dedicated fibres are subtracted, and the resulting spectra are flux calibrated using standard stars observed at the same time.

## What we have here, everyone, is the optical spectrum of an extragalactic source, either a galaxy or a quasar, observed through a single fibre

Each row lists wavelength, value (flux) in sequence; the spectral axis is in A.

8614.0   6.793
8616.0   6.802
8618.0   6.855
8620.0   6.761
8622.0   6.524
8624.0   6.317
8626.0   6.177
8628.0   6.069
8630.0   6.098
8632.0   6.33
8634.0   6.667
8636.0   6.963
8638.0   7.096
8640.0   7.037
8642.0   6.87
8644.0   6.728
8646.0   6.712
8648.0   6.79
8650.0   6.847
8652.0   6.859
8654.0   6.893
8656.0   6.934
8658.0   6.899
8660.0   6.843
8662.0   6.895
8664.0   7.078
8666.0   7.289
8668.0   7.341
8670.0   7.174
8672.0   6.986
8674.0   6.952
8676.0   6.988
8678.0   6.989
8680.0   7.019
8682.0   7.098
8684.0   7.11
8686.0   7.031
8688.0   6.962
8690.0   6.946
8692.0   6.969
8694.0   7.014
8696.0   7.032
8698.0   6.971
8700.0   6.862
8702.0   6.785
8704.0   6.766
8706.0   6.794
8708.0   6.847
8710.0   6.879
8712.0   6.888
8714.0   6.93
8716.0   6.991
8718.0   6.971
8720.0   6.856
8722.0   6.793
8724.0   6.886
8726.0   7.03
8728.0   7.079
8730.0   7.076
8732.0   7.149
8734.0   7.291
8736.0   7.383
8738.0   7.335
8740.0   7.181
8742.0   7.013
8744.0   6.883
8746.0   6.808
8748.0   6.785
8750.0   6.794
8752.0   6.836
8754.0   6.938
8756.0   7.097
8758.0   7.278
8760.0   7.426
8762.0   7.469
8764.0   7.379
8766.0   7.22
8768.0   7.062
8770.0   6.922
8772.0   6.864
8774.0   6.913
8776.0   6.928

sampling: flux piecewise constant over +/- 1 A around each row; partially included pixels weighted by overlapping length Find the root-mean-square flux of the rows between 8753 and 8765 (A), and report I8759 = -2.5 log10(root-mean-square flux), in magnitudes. -2.15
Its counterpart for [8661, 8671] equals -2.14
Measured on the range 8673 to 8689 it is -2.12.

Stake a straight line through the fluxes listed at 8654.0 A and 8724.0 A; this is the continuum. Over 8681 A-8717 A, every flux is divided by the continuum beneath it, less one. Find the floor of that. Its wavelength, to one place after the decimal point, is 8704.0 A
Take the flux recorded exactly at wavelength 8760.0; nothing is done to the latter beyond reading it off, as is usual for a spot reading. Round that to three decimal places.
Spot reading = 7.426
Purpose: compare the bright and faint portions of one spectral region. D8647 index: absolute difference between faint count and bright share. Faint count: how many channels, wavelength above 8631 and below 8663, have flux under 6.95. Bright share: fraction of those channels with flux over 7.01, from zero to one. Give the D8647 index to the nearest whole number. 13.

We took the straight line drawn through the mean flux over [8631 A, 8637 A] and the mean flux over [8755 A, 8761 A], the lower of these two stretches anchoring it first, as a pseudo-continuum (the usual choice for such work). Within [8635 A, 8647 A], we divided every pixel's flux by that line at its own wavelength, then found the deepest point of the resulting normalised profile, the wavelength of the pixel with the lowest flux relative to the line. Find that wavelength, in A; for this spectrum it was 8646.0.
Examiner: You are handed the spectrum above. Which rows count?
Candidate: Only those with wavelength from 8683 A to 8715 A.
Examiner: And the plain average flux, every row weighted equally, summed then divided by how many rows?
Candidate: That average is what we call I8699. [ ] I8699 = 6.92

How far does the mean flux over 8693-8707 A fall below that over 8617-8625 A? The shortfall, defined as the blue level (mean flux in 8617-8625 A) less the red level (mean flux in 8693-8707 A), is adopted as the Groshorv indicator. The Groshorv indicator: -0.27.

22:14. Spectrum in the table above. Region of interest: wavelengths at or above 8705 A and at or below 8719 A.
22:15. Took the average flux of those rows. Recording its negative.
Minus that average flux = -6.90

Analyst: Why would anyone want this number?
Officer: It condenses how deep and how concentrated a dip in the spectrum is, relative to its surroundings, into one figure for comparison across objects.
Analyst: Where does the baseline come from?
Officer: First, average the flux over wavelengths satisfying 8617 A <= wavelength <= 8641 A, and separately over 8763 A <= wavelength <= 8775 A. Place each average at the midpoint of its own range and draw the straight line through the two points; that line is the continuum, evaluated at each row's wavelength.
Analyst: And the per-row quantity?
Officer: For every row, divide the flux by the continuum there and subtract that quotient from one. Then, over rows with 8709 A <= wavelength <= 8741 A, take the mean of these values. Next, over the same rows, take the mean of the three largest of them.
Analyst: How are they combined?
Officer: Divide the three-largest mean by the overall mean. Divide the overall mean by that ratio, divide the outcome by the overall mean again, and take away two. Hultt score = -4.6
